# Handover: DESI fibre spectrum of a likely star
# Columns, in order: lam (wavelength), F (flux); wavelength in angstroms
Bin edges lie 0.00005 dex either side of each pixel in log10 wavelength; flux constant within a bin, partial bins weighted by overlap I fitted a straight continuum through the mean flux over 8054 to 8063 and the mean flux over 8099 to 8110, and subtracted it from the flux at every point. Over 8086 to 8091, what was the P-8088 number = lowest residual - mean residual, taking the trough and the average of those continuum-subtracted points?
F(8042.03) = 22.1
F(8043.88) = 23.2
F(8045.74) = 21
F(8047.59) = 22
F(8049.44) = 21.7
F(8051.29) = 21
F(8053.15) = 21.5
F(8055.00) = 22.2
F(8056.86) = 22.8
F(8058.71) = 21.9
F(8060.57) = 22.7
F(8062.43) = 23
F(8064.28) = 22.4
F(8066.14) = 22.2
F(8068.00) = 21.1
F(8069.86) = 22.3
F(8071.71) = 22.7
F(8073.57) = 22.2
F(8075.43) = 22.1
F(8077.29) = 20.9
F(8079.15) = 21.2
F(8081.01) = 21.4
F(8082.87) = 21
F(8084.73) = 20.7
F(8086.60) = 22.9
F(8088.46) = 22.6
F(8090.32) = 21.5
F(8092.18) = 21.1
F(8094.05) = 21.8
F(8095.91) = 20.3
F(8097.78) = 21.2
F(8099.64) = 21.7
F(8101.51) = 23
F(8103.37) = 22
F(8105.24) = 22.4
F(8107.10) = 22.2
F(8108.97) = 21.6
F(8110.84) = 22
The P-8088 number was -0.82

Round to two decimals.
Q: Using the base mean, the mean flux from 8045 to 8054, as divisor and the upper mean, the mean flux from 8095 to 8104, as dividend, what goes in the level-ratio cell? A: 1.01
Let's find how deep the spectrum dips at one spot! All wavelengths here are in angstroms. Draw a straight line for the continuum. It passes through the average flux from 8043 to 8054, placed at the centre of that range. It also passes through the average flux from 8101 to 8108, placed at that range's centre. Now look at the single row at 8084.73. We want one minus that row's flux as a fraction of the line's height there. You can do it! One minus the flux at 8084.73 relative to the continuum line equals 0.07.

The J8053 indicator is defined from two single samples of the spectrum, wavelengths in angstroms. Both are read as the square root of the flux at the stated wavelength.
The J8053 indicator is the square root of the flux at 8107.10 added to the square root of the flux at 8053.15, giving 9.35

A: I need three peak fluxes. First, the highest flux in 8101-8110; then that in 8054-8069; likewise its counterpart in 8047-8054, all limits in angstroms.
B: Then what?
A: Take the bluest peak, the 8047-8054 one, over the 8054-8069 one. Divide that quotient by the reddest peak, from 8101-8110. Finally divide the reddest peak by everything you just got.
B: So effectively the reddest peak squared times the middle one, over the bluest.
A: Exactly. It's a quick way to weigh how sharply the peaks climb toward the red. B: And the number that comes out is 553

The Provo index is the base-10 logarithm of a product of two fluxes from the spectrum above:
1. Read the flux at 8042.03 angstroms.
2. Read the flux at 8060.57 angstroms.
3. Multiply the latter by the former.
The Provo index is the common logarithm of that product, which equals 2.70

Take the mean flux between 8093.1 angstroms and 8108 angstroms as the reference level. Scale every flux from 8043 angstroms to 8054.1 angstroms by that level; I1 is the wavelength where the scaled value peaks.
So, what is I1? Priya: 8043.88 angstroms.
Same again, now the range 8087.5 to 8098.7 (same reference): 8088.46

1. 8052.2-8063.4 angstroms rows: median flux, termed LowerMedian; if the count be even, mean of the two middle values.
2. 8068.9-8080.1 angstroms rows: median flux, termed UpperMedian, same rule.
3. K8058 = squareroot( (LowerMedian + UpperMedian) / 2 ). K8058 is 4.72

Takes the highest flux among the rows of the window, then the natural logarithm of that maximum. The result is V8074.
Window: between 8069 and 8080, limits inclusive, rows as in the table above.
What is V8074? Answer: 3.122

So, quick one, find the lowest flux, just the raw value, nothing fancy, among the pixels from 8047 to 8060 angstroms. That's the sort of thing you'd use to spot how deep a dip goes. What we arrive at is 21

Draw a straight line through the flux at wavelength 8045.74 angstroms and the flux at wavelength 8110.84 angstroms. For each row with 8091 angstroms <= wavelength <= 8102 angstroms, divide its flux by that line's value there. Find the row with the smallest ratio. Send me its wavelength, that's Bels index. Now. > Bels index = 8095.91 angstroms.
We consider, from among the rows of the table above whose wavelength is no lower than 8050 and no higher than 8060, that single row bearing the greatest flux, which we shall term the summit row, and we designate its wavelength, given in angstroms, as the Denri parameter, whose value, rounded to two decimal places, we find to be 8056.86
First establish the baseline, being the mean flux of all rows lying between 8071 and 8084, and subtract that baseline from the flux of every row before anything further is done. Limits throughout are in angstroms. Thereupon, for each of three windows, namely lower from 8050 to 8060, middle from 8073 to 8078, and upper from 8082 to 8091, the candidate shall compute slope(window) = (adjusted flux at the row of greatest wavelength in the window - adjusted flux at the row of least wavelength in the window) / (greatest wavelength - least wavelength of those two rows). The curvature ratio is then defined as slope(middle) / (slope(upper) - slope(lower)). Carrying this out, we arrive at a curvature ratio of 6.5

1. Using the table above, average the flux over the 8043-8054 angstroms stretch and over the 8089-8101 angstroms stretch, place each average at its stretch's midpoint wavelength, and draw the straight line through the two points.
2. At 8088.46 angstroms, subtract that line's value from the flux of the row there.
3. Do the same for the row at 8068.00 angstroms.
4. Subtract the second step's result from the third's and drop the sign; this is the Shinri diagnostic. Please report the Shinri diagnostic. 1.7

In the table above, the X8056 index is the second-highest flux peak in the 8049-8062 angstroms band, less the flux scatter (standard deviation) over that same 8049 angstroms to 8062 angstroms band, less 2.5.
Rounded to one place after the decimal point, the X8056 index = 19.6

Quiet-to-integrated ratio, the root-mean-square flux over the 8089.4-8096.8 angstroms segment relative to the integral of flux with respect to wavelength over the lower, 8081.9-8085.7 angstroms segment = 0.27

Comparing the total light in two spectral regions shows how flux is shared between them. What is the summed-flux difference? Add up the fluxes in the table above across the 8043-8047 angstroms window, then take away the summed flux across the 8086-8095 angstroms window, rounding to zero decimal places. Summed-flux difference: -66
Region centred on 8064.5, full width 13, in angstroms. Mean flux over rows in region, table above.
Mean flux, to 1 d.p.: 22.2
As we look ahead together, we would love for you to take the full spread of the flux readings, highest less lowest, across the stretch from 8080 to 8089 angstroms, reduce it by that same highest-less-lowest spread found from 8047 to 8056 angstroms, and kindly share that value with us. 1.00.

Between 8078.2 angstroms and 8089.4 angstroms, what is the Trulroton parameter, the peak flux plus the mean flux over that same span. 44.5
